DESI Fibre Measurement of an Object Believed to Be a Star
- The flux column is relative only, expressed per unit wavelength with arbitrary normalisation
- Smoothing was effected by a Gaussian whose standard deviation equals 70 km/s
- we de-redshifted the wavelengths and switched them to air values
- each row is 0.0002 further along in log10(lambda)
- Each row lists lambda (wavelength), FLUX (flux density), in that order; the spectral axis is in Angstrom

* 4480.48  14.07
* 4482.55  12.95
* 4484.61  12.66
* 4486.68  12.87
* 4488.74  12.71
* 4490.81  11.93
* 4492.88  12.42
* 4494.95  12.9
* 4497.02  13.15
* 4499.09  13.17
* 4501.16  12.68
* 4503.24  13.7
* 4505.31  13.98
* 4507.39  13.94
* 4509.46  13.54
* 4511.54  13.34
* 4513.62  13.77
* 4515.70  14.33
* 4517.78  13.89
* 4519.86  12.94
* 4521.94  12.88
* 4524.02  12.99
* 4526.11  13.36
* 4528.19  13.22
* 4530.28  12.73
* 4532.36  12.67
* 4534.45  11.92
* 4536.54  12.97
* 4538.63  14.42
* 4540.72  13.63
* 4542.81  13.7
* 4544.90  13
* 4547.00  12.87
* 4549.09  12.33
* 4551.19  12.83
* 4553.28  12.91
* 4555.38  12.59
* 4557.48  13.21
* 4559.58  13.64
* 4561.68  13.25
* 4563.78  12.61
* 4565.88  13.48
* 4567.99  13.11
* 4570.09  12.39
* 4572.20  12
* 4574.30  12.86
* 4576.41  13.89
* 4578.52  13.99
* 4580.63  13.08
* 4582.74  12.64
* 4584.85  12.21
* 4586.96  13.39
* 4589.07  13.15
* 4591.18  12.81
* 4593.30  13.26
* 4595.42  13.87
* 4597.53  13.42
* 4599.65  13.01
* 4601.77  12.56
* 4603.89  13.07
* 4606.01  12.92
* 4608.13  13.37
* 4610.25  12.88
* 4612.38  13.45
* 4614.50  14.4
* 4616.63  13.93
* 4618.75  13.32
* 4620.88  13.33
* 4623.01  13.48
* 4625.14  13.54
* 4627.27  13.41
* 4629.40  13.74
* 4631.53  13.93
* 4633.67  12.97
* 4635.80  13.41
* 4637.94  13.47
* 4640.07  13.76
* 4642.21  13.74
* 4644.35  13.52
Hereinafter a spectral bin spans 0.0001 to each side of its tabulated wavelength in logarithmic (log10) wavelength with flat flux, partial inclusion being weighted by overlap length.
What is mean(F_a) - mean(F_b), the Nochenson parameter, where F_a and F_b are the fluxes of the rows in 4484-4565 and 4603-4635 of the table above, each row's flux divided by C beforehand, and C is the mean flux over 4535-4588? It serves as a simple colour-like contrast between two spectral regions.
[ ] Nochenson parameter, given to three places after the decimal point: -0.025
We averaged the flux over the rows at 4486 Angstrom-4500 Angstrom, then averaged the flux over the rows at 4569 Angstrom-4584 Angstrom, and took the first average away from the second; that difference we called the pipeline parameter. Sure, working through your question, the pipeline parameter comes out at 0.2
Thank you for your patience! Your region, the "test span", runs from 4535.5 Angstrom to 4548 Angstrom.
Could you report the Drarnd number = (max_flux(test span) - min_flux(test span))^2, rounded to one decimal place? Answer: 2.4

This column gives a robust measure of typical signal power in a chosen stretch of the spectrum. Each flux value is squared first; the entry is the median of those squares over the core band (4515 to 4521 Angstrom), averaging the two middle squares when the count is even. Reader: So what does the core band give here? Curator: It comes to 192.9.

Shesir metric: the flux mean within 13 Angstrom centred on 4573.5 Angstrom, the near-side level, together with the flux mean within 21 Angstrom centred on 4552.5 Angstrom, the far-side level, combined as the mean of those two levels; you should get 13.0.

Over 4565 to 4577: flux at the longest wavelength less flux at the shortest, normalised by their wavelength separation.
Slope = 0.04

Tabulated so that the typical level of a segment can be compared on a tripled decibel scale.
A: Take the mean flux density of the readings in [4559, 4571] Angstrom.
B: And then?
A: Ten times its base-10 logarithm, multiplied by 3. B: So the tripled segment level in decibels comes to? 33.5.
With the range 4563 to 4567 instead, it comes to 33.5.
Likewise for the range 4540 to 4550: 33.5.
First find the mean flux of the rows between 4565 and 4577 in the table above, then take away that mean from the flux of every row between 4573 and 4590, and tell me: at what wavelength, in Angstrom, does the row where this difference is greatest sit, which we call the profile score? 4578.52 Angstrom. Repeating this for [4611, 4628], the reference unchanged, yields 4614.50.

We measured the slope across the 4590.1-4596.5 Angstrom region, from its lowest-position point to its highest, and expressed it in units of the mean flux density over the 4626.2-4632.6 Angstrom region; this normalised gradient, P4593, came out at 0.018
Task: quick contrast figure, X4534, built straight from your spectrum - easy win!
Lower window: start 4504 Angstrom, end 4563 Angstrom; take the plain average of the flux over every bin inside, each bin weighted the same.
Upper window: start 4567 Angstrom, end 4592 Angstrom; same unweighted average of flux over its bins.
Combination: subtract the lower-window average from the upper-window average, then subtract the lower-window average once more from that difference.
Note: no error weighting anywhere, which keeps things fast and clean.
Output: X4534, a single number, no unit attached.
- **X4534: -13.5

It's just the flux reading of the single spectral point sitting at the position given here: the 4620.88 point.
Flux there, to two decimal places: 13.33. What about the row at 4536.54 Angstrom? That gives 12.97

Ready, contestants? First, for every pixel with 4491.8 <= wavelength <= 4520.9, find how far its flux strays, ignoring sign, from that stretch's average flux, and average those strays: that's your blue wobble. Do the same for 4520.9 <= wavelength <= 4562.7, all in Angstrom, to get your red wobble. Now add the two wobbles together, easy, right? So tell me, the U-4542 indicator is 0.87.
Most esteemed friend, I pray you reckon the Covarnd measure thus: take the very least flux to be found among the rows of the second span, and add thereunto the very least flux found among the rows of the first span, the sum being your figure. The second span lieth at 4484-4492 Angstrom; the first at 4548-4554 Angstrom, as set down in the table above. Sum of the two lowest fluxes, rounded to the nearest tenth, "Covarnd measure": 24.3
